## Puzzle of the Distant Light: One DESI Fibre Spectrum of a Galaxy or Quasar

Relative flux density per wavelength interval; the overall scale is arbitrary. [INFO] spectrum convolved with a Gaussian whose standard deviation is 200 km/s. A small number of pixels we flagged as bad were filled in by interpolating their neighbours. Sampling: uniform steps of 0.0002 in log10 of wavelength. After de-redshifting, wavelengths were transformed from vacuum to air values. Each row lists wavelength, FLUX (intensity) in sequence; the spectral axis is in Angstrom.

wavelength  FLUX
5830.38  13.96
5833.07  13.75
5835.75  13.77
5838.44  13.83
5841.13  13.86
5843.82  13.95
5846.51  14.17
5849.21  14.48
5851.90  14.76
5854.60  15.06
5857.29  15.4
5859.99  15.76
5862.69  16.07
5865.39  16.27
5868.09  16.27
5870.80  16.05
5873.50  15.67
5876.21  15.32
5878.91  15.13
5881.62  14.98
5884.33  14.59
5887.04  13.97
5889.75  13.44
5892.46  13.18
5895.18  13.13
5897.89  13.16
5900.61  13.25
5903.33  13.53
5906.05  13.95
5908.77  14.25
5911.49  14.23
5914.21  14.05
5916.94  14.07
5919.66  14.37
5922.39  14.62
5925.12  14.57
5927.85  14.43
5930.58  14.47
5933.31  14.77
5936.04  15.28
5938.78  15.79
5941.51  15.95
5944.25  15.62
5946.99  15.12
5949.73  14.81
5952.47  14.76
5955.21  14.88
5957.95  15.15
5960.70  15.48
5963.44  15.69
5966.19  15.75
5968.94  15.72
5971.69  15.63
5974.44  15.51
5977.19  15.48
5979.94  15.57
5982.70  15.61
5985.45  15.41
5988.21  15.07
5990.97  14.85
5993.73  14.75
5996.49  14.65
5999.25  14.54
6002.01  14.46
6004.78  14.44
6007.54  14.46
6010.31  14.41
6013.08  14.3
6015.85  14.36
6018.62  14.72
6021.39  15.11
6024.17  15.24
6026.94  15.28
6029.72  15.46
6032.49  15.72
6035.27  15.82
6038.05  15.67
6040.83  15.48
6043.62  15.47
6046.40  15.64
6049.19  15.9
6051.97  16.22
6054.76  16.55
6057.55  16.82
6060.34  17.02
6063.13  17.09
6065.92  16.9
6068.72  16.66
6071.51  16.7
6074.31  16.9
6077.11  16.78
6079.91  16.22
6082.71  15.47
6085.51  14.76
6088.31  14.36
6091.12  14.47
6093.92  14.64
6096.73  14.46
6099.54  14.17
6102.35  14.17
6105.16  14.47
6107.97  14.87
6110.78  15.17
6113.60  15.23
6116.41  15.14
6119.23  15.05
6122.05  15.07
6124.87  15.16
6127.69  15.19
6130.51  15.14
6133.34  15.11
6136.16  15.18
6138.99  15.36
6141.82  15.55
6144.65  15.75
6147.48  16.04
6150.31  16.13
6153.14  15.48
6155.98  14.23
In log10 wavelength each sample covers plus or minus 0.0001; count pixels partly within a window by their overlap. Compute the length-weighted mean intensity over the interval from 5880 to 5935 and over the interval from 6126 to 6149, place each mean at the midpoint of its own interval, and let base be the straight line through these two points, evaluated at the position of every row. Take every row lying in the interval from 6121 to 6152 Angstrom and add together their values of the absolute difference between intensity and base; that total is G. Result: 3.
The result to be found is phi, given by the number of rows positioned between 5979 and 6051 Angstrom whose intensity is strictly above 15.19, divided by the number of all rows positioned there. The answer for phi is 0.500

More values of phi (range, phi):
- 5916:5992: 0.500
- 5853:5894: 0.533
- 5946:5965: 0.286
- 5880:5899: 0.000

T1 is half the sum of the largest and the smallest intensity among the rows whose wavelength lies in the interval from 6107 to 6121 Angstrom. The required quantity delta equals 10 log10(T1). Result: 11.78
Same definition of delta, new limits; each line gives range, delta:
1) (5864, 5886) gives 11.88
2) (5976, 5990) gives 11.86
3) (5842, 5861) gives 11.72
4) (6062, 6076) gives 12.27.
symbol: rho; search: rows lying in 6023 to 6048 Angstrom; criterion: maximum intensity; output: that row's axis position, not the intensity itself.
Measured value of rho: 6035.27 Angstrom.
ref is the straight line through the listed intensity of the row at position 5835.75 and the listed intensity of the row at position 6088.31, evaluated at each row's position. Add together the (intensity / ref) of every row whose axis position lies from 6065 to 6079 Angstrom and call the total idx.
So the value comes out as 5.9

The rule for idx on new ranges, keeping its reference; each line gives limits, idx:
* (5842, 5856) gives 5.2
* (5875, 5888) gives 5.3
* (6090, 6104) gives 5.0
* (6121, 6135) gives 5.2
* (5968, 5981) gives 5.5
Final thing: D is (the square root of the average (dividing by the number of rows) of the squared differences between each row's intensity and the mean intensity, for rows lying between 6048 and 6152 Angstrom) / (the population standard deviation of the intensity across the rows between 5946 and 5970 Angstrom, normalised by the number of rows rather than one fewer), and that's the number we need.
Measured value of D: 2.3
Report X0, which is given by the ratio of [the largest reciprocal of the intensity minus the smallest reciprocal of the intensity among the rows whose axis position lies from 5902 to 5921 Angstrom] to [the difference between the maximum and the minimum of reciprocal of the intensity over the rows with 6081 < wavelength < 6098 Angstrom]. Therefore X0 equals 0.9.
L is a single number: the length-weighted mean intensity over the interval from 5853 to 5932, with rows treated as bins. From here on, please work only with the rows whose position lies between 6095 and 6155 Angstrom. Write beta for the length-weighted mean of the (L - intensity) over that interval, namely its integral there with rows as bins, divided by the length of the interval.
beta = -0.54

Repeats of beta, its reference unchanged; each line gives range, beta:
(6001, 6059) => -0.73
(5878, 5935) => 0.49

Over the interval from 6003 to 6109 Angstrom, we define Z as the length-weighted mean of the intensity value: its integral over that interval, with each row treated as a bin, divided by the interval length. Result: 15.5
